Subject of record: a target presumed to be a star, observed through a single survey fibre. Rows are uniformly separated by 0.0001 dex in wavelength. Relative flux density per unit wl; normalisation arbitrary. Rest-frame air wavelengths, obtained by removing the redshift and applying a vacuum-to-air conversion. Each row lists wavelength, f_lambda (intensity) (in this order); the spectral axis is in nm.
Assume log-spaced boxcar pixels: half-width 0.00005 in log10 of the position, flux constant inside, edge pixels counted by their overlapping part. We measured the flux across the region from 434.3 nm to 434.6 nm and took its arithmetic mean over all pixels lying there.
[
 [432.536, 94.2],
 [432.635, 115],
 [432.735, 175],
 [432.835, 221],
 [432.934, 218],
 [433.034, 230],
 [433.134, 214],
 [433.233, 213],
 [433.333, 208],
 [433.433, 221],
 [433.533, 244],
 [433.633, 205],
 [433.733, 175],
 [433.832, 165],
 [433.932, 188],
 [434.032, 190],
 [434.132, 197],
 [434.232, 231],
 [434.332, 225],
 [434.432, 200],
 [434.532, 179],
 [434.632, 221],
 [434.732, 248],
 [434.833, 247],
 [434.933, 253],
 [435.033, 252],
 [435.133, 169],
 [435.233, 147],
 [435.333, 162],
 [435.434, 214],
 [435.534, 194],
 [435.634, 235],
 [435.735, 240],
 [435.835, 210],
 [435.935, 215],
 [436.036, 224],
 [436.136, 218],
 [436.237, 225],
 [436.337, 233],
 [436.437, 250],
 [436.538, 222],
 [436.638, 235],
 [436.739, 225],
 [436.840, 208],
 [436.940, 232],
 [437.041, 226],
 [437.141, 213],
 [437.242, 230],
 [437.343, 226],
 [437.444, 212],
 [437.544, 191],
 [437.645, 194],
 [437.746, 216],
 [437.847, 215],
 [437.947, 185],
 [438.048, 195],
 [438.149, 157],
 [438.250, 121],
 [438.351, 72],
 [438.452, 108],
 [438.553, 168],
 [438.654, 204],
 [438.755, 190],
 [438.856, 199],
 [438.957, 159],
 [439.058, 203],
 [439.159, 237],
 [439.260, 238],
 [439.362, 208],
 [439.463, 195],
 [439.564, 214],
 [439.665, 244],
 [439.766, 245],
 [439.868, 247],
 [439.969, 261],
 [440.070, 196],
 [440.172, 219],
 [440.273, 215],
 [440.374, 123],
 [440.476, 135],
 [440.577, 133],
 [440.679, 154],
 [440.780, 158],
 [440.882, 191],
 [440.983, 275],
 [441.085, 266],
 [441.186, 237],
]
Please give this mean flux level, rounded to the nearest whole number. 201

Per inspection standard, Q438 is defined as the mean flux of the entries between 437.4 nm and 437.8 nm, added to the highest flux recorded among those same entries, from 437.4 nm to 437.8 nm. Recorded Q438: 419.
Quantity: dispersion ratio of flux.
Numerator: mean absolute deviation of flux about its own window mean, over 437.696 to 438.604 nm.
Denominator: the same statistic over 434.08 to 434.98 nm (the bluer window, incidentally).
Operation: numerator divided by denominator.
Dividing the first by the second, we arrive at 2.0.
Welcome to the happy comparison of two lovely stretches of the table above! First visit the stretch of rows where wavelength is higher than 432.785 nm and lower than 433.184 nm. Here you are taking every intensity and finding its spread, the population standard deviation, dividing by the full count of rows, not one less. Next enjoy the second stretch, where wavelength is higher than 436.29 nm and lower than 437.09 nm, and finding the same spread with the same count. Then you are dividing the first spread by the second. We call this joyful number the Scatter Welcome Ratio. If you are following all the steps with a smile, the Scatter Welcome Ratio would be 0.5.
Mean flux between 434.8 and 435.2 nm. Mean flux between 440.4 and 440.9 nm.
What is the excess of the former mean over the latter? 76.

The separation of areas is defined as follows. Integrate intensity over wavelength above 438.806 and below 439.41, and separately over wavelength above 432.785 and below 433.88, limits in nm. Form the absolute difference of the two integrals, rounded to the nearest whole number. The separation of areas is 105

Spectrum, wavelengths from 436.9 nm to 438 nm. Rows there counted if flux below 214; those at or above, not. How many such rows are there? 5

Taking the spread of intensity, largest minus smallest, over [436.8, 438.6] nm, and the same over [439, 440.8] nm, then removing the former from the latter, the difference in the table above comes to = -22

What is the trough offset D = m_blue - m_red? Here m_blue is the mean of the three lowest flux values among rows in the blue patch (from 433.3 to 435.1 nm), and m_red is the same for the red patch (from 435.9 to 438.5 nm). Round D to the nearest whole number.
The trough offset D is 73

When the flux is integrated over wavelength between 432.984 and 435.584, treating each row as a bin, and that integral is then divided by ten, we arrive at 54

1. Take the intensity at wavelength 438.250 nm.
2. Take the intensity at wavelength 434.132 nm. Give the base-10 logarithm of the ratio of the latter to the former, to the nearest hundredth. 0.21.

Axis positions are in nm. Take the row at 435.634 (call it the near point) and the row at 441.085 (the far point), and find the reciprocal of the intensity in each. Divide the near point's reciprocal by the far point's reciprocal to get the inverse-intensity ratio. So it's 1.13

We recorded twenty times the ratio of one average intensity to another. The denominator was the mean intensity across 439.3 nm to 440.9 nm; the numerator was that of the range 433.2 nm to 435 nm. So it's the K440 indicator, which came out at 21.6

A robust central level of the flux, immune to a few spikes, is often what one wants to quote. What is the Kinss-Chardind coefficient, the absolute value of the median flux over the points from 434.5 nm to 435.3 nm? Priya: 234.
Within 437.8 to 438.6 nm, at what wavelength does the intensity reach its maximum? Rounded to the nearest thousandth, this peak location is 437.847 nm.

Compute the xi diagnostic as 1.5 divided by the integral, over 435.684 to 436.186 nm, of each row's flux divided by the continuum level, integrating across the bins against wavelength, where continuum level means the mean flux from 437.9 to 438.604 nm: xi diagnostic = 1.94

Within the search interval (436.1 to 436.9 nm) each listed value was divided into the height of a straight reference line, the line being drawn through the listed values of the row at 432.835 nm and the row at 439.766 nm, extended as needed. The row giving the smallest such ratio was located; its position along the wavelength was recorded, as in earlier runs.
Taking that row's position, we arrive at 436.437 nm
